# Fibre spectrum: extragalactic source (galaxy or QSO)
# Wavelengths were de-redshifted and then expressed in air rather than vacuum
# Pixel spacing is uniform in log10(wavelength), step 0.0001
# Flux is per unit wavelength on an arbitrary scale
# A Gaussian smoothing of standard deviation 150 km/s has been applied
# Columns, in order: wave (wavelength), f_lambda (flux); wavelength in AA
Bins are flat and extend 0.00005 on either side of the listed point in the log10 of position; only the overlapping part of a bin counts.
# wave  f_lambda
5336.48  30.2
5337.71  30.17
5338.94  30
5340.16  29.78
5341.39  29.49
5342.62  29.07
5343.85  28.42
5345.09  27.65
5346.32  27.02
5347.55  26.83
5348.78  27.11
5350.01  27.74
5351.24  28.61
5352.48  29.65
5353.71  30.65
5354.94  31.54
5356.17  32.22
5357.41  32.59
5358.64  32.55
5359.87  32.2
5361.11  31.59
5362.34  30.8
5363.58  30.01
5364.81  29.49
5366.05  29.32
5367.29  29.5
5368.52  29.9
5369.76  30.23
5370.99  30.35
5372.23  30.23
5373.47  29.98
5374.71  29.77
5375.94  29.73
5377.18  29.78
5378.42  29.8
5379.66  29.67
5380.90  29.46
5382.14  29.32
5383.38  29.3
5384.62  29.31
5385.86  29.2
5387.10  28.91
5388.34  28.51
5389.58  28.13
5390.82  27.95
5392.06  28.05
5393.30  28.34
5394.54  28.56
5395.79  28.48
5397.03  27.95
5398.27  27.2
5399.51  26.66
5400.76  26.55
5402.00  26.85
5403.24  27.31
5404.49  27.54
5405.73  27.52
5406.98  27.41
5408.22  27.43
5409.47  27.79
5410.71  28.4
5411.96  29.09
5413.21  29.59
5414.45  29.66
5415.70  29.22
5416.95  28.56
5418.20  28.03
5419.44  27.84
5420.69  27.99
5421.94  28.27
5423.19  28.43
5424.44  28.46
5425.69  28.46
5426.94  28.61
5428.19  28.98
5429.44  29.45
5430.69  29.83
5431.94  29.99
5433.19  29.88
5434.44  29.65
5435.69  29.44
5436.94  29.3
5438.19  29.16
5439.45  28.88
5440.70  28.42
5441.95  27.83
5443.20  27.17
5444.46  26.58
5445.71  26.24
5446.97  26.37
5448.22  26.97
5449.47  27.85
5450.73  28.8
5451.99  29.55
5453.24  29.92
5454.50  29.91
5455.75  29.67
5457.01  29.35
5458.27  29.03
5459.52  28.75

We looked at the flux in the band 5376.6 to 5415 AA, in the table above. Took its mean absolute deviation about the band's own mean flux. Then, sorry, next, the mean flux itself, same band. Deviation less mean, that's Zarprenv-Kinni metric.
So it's -27.5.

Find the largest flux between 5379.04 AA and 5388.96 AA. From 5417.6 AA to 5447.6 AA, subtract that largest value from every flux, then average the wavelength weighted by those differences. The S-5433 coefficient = 5435.1 AA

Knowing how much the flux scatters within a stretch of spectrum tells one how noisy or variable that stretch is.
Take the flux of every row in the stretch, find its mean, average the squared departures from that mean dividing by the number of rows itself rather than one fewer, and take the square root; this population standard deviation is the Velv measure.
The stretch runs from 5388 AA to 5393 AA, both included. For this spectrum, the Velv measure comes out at 0.2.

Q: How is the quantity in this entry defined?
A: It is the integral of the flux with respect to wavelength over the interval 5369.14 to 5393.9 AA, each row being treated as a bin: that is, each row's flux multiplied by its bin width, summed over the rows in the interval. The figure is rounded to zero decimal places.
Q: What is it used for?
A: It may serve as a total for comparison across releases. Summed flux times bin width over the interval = 726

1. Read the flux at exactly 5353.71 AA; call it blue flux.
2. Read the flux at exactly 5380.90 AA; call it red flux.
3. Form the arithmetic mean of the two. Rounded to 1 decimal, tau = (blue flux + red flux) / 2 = 30.1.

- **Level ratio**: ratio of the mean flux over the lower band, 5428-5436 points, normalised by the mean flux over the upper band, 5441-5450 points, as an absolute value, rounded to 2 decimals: 1.10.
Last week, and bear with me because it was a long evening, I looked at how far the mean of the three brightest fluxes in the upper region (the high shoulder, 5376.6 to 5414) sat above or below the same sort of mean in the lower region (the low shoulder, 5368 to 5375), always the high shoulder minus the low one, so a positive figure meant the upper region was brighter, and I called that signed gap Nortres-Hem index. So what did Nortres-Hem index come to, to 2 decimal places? -0.52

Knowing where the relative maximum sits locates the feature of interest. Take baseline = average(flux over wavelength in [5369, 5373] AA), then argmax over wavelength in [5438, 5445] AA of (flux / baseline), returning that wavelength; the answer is 5438.19 AA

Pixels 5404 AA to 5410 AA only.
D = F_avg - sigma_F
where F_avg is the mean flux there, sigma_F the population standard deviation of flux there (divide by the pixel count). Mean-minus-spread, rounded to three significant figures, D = 27.4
